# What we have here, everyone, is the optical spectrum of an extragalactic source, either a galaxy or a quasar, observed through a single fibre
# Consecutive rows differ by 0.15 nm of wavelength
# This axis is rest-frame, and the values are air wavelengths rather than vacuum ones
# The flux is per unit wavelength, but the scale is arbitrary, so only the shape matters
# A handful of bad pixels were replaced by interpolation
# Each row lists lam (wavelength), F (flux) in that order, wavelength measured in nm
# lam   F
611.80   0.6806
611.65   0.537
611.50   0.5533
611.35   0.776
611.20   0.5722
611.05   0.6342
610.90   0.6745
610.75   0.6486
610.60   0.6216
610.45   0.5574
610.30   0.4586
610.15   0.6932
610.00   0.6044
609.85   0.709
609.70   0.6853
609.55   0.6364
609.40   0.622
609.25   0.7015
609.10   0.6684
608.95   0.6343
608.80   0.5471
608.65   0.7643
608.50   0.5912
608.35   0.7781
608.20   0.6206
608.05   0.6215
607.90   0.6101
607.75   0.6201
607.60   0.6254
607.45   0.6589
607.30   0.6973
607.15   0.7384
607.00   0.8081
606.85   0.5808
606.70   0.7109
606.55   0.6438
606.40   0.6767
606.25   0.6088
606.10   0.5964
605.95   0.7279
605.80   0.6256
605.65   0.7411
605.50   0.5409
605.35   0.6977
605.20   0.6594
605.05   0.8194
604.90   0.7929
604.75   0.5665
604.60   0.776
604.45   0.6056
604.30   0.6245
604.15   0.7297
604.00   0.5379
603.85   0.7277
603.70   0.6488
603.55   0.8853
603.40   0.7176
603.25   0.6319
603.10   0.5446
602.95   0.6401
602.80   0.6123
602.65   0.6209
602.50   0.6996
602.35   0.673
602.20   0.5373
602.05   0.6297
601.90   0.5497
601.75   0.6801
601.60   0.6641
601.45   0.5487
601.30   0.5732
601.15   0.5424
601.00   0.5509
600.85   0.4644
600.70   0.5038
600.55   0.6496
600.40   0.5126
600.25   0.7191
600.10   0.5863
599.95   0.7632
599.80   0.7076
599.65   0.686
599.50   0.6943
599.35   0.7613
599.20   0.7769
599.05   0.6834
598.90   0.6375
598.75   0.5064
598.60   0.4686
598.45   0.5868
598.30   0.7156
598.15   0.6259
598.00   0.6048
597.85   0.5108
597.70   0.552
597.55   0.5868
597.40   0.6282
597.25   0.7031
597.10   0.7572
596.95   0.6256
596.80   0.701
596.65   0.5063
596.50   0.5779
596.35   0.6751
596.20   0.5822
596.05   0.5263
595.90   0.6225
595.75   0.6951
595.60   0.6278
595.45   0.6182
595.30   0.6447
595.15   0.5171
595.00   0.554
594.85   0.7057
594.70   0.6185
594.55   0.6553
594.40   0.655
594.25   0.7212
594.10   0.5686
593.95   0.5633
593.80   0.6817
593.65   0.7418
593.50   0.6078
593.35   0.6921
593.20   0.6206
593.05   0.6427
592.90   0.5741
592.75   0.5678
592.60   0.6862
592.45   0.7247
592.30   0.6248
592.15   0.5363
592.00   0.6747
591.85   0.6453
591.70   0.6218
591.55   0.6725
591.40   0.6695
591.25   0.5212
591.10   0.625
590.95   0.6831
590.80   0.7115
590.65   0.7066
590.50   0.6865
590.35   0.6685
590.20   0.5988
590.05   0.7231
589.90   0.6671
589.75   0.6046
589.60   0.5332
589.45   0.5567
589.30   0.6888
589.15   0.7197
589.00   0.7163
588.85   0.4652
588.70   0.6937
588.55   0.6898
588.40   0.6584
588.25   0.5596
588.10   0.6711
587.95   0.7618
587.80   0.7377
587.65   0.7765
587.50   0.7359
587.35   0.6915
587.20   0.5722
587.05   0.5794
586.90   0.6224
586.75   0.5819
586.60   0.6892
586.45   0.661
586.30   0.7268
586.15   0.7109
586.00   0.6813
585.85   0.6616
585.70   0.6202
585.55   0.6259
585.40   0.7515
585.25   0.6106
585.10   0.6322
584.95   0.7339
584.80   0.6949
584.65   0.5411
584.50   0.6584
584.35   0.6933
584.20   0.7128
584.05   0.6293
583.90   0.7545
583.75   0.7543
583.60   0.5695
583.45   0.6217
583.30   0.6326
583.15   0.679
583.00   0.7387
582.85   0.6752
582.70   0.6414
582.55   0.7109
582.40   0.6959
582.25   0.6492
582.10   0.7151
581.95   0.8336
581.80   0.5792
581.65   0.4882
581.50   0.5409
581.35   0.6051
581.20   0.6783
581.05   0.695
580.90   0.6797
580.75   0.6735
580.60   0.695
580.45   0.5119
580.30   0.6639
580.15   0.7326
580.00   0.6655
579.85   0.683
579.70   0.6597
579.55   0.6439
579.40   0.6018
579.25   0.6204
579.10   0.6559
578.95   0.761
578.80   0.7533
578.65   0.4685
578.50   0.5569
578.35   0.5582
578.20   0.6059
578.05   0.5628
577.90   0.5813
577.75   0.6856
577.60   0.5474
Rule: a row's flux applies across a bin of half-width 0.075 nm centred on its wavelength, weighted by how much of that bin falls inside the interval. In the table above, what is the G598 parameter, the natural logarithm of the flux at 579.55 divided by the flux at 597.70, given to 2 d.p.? 0.15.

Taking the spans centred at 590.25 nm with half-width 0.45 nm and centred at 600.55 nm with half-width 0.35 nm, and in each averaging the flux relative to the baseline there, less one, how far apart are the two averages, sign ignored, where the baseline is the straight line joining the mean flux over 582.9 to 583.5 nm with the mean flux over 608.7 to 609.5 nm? 0.14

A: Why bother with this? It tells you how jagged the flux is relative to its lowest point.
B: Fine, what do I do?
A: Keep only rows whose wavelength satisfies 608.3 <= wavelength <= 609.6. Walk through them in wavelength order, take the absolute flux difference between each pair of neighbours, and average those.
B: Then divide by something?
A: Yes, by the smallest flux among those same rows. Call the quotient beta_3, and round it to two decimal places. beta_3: 0.19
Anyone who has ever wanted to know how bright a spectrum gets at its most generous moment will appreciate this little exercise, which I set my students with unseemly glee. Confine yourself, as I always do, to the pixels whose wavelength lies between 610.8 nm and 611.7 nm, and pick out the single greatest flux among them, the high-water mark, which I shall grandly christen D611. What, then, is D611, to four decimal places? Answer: 0.7760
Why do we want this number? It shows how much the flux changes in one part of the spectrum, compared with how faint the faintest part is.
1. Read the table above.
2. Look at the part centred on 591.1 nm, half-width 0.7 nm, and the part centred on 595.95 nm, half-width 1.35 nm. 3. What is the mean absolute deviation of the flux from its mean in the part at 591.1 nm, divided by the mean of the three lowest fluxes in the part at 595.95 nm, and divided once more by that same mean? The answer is 0.165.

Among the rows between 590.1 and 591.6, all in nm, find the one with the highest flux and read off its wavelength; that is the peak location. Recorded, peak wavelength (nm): 590.80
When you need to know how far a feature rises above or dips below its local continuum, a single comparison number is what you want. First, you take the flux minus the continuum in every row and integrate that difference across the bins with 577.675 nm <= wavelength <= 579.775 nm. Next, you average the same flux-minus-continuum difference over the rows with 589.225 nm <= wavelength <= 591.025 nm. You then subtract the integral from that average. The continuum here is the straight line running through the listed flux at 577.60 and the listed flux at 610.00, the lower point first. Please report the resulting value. -0.07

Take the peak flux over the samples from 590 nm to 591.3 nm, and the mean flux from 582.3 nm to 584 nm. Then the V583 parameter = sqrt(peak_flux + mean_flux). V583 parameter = 1.18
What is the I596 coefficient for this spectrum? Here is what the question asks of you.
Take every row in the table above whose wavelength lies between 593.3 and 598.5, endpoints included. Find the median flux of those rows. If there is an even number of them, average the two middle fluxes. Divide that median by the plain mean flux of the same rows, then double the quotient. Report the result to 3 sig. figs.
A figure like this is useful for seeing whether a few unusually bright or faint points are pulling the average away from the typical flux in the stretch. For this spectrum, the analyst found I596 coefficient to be 1.99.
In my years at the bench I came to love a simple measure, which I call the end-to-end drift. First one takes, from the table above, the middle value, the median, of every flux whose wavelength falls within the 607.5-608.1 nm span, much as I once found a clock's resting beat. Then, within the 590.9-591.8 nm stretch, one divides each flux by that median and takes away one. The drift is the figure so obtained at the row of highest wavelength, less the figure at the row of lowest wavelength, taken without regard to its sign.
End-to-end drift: 0.10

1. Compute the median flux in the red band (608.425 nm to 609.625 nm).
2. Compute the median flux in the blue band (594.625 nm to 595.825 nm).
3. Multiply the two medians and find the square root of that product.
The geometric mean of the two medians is 0.629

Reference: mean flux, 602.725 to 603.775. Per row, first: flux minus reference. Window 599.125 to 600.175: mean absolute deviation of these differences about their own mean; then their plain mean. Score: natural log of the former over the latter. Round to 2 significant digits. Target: 0.14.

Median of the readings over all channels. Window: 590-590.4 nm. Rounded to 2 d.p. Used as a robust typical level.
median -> 0.67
